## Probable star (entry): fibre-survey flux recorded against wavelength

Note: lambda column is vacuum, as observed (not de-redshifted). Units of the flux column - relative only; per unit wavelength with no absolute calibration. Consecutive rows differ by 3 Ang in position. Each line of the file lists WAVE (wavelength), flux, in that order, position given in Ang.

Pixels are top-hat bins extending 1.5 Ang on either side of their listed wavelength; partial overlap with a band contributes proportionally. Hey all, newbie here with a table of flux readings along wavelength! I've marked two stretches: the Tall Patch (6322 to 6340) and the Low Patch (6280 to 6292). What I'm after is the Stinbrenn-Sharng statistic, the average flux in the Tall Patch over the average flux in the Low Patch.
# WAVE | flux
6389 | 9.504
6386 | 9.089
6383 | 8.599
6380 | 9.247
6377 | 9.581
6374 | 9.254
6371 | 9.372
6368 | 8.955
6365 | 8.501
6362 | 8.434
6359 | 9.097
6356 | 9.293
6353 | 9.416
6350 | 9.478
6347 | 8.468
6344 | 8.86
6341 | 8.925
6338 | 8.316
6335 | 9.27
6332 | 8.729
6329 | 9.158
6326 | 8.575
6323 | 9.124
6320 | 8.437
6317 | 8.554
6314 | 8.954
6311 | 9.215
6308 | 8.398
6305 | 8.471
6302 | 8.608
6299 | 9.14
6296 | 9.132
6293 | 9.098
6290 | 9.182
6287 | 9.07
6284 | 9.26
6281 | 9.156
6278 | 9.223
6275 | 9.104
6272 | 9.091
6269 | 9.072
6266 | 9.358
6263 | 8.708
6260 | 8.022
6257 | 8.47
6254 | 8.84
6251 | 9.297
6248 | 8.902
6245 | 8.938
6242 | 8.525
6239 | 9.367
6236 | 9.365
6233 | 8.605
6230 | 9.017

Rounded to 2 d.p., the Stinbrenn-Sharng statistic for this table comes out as 0.97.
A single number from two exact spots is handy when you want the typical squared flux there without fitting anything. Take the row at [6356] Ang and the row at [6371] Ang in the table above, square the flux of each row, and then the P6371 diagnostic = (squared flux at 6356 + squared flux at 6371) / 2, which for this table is 87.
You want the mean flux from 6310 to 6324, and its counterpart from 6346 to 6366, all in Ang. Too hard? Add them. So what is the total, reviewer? 17.8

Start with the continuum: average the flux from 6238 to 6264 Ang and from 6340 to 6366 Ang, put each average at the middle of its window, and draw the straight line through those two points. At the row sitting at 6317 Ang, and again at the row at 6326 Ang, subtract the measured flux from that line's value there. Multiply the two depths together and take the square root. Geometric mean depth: 0.33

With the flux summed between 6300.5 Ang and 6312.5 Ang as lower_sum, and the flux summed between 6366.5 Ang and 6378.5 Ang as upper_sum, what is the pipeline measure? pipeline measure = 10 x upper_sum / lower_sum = 10.7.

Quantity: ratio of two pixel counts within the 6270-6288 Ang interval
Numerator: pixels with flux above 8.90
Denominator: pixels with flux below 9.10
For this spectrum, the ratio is 3.0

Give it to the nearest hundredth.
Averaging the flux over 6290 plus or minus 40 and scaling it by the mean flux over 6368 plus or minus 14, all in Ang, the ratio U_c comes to 0.98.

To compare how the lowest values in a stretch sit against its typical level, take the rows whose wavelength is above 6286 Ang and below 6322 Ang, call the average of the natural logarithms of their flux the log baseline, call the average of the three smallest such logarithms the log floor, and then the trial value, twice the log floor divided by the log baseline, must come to 1.96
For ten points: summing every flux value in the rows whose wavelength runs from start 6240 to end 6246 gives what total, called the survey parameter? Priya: 17.5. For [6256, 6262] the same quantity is 16.5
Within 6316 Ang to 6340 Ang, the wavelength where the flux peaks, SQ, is 6335 Ang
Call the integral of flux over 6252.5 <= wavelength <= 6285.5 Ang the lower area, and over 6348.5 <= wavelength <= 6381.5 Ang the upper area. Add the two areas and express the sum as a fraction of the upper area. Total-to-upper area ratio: 1.977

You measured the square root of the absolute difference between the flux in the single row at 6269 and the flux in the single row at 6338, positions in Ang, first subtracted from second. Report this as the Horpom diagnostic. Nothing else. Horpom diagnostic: 0.87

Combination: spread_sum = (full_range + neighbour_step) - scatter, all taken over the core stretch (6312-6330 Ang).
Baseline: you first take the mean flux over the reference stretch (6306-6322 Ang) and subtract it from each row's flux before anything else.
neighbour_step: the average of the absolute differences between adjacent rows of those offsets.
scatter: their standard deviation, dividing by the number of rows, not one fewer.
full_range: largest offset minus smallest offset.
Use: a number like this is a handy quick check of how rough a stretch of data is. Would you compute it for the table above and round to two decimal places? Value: 0.90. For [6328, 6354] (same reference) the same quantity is 1.28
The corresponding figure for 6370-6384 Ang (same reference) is 1.01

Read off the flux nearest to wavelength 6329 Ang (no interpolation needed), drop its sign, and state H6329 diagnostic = 9.16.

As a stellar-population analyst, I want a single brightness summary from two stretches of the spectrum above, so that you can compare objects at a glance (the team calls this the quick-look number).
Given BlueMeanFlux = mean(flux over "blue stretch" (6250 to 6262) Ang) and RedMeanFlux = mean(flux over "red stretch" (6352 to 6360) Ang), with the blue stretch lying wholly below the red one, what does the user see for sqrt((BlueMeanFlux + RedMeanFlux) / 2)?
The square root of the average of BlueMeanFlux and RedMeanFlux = 2.99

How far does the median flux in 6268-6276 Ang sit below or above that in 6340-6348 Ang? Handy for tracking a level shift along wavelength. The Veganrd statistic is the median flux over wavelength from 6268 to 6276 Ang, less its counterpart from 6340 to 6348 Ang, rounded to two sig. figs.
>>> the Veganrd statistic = 0.23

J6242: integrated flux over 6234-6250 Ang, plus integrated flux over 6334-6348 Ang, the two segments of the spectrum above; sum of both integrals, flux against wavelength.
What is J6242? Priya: 267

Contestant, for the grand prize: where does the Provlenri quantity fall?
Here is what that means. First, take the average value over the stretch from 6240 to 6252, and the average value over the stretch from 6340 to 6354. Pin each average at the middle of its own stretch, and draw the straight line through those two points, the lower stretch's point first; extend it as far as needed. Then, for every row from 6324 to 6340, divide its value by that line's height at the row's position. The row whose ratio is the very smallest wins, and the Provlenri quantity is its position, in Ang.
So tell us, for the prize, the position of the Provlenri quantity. 6338 Ang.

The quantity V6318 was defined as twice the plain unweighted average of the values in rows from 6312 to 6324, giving 17.5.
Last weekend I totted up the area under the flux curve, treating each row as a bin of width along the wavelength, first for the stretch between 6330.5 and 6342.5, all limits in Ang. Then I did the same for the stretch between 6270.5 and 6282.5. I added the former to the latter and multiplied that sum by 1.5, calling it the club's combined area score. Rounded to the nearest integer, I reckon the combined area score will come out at 323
